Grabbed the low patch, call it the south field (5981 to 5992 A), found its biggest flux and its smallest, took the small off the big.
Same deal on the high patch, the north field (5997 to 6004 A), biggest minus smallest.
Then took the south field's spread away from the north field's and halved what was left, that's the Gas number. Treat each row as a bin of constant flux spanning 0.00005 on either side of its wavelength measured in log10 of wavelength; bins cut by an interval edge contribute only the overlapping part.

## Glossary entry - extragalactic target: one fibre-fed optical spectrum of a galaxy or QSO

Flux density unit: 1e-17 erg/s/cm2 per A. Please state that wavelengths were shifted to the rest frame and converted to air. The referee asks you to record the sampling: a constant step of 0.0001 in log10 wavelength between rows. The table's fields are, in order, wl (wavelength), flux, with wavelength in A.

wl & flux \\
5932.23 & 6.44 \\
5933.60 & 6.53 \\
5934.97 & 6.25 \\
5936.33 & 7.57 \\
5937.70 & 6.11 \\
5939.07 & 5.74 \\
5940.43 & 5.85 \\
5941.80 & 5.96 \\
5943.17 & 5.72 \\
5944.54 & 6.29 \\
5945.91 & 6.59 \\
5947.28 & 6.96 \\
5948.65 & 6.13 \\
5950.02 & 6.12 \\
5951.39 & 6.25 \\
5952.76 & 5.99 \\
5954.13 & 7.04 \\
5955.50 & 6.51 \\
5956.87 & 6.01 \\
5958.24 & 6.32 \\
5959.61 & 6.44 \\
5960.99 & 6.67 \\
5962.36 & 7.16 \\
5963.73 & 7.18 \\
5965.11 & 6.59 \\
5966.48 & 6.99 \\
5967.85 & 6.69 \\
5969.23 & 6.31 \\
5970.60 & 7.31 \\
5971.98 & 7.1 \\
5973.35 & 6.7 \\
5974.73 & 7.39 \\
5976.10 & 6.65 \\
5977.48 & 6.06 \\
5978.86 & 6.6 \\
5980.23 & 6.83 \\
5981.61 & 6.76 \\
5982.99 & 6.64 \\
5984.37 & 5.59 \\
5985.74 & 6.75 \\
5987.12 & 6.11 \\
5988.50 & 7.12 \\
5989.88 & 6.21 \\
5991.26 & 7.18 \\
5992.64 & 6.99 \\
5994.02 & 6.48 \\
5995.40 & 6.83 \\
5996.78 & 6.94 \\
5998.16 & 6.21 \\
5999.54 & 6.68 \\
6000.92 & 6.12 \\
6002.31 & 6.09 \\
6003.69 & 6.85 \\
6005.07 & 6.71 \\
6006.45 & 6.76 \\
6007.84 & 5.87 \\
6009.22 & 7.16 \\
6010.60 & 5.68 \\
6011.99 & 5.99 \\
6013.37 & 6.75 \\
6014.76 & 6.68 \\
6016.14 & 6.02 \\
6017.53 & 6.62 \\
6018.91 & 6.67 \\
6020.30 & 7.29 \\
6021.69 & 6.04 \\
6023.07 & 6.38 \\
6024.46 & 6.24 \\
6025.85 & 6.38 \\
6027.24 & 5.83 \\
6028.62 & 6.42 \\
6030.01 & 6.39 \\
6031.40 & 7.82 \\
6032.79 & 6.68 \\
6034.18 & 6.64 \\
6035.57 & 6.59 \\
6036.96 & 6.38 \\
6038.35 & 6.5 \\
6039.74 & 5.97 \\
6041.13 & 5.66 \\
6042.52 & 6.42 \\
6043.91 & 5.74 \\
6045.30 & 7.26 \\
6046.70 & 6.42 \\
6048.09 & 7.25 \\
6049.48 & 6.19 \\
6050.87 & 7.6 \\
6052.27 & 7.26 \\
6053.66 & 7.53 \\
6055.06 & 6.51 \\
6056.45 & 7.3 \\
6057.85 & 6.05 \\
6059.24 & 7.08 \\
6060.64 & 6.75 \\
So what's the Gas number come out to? -0.4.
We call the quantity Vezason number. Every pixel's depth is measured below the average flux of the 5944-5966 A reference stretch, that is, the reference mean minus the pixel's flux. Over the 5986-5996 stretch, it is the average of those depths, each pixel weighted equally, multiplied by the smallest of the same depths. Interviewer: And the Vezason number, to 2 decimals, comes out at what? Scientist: 0.12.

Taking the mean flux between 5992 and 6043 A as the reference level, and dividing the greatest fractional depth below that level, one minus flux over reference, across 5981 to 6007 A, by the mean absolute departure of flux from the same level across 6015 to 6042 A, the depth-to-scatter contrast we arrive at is 0.40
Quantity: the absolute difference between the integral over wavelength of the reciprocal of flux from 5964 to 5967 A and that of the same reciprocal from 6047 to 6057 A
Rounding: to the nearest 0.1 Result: 1.0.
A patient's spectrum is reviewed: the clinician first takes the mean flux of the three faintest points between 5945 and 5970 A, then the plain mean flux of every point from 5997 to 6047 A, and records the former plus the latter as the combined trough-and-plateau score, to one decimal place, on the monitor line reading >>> 12.5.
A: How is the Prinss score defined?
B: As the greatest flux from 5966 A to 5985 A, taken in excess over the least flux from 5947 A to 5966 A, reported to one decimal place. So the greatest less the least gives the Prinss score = 1.4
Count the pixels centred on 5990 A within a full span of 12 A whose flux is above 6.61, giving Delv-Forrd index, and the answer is 5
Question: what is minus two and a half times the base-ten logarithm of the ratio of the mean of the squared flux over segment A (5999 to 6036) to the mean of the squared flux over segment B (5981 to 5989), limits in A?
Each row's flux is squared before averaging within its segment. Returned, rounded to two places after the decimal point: 0.00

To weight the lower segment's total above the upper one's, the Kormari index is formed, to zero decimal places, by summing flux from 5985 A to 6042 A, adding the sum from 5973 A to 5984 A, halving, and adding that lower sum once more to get 214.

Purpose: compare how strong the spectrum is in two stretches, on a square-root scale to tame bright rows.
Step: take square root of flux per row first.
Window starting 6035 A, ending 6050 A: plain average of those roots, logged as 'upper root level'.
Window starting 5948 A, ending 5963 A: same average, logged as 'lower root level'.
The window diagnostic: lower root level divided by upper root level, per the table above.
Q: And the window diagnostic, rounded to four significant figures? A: 1.002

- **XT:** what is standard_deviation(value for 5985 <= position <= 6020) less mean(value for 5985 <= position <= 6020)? -6.12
